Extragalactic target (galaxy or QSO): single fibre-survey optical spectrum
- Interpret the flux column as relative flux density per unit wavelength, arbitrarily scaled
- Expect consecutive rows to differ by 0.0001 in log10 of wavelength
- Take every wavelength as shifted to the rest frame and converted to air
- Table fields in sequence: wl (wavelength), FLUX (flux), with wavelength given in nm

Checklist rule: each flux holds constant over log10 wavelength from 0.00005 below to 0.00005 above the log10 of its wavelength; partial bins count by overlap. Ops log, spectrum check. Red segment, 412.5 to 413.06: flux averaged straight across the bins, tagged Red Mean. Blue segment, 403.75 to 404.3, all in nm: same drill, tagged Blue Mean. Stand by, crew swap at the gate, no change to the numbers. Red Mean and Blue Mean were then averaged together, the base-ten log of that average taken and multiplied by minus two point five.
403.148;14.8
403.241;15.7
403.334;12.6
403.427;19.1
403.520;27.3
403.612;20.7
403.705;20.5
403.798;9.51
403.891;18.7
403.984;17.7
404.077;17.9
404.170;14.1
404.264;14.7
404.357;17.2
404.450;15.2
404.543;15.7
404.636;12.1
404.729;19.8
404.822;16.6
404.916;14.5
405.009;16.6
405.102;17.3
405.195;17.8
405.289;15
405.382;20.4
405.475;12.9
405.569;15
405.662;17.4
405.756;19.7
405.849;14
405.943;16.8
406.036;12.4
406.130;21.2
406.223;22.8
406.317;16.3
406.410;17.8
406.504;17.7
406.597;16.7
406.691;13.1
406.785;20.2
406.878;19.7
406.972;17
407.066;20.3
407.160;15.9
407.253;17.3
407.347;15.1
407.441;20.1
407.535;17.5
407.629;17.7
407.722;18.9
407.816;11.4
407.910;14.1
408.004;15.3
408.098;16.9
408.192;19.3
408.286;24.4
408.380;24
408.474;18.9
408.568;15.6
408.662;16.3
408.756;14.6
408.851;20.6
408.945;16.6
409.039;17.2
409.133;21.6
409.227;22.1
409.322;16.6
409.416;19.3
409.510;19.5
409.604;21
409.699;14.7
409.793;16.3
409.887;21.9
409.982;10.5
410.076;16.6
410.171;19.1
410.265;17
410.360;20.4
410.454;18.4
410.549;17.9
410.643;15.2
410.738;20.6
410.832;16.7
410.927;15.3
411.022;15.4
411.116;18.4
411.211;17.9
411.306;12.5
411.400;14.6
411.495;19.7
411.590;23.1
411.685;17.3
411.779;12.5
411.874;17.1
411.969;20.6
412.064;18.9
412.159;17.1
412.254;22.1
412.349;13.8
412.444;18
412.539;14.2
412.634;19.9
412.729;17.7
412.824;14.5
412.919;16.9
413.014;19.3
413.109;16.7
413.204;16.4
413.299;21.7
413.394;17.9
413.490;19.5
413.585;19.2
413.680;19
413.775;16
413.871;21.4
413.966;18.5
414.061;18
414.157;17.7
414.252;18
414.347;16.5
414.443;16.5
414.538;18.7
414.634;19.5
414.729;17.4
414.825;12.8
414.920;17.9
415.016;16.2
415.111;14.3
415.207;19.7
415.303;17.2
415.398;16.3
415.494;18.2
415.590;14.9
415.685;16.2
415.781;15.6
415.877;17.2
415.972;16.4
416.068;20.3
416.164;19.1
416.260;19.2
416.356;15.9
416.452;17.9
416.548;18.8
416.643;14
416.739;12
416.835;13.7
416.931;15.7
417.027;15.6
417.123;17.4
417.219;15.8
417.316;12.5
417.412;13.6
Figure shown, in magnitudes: -3.03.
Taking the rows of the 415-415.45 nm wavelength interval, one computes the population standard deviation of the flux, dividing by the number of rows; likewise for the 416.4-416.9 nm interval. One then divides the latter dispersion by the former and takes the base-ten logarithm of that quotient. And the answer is 0.17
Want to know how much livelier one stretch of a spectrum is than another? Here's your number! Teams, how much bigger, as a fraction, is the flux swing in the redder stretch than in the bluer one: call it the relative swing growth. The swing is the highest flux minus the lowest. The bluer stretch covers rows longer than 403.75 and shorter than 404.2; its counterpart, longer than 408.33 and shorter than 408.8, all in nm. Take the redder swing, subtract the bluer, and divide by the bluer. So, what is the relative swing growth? 0.02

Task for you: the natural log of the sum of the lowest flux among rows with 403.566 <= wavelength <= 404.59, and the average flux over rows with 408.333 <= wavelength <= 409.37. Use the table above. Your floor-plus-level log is 3.33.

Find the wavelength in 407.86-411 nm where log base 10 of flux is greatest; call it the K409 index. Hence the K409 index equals 408.286 nm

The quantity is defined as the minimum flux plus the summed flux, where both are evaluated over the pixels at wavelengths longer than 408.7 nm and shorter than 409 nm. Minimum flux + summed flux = 66.4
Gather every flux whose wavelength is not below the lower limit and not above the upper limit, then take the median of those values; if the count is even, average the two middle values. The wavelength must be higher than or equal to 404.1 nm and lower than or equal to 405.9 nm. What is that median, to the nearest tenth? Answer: 15.7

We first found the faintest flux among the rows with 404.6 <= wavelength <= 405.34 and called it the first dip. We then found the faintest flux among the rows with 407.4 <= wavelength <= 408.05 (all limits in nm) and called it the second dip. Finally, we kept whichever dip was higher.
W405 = 12.1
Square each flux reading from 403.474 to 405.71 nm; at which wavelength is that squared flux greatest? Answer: 403.520 nm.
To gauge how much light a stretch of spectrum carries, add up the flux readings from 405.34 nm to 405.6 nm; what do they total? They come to 48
